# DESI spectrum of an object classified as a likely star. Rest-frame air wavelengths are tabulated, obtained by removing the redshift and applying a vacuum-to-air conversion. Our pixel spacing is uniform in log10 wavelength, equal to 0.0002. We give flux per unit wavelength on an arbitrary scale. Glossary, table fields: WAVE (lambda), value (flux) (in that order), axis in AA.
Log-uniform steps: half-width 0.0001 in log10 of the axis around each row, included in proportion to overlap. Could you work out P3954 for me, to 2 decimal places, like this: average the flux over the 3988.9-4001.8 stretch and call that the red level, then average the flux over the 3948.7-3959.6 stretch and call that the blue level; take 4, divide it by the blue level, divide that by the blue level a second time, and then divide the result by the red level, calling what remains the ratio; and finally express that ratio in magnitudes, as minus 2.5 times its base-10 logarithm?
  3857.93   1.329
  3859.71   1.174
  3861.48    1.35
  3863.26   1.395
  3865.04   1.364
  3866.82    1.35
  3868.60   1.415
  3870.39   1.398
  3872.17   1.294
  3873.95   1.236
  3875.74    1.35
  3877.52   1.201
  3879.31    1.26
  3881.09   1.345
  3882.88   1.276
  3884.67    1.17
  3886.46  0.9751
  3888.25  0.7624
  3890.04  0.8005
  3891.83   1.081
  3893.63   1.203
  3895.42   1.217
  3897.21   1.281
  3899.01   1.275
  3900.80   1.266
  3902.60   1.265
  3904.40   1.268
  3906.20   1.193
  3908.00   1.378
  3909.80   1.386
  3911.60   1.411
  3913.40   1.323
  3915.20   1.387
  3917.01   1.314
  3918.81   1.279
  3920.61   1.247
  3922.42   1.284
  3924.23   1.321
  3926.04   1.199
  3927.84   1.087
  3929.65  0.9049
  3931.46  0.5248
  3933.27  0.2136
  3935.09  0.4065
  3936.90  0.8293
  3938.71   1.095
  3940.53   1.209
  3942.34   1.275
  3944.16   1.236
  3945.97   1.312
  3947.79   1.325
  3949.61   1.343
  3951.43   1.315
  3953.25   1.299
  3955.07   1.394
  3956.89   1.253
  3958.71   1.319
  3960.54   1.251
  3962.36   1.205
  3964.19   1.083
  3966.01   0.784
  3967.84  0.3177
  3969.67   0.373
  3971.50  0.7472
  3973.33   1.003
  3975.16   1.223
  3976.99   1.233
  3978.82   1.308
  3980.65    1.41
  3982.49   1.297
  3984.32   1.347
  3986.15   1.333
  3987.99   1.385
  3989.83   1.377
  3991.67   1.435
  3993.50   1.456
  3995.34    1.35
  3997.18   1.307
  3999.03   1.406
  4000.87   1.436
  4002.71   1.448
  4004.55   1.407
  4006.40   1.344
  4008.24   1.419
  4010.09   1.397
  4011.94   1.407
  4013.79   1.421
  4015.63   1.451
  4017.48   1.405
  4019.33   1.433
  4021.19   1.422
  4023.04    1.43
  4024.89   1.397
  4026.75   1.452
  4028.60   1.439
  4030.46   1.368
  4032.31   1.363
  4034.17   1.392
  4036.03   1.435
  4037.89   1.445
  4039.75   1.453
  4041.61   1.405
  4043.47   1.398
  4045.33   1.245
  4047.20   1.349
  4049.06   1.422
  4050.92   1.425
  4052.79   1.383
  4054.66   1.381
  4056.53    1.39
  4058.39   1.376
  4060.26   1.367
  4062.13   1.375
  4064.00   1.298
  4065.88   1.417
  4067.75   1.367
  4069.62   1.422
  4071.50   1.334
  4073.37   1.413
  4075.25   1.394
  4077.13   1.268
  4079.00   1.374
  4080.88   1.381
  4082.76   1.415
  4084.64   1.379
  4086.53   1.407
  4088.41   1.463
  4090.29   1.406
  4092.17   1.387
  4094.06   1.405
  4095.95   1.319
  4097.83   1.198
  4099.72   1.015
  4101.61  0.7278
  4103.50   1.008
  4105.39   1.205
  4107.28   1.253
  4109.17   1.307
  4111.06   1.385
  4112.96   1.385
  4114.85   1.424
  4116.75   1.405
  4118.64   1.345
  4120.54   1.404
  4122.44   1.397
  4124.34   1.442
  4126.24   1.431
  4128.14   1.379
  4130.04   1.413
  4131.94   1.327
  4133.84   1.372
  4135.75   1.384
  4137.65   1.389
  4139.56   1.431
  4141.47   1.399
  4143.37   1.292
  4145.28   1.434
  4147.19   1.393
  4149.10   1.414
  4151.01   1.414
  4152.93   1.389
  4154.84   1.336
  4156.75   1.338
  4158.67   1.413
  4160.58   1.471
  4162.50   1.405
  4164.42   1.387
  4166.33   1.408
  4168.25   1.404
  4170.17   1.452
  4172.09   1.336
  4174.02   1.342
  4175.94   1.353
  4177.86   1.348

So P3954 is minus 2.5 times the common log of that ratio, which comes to -0.54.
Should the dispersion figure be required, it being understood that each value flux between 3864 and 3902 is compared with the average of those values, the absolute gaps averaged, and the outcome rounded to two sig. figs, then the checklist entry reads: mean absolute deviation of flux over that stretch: 0.13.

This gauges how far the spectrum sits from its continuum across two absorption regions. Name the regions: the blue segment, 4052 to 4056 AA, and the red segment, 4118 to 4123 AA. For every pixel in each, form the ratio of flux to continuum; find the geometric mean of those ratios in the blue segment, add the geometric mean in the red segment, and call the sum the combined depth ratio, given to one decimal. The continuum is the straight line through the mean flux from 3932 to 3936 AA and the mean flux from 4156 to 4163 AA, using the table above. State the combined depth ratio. 2.7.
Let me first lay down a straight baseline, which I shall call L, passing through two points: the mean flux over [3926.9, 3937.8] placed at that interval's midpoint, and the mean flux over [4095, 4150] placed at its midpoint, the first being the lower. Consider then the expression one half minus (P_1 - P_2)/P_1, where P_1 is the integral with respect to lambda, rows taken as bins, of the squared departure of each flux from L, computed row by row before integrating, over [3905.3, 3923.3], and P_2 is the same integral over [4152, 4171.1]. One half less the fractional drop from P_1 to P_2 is -0.49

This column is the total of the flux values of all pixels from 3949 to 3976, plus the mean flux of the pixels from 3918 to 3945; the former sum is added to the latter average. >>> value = 16.9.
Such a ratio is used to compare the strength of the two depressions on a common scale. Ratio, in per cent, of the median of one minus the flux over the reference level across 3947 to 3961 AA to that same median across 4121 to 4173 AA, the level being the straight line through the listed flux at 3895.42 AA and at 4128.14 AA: 2704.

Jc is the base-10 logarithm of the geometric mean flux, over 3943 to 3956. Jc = 0.1196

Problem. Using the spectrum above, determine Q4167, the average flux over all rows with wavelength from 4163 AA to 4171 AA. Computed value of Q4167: 1.41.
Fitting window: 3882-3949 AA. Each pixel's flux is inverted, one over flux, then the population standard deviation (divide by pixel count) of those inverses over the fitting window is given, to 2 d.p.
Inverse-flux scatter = 0.70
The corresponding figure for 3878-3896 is 0.19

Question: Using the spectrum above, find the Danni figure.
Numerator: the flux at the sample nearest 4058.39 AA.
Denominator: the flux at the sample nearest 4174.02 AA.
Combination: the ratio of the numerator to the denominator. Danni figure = 1.03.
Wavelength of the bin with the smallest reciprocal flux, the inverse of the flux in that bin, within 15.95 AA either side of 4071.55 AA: 4069.62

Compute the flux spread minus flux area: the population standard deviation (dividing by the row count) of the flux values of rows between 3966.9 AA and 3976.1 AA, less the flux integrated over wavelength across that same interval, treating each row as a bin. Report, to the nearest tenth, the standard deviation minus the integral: -6.4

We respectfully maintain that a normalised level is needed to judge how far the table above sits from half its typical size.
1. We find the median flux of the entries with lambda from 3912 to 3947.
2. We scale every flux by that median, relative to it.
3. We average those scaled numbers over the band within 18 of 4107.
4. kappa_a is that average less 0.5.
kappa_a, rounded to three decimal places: 0.540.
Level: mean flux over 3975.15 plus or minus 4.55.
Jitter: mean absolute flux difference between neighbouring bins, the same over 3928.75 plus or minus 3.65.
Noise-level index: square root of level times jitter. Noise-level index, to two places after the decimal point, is 0.50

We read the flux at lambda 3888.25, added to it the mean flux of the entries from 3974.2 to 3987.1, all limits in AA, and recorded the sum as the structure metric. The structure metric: 2.07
